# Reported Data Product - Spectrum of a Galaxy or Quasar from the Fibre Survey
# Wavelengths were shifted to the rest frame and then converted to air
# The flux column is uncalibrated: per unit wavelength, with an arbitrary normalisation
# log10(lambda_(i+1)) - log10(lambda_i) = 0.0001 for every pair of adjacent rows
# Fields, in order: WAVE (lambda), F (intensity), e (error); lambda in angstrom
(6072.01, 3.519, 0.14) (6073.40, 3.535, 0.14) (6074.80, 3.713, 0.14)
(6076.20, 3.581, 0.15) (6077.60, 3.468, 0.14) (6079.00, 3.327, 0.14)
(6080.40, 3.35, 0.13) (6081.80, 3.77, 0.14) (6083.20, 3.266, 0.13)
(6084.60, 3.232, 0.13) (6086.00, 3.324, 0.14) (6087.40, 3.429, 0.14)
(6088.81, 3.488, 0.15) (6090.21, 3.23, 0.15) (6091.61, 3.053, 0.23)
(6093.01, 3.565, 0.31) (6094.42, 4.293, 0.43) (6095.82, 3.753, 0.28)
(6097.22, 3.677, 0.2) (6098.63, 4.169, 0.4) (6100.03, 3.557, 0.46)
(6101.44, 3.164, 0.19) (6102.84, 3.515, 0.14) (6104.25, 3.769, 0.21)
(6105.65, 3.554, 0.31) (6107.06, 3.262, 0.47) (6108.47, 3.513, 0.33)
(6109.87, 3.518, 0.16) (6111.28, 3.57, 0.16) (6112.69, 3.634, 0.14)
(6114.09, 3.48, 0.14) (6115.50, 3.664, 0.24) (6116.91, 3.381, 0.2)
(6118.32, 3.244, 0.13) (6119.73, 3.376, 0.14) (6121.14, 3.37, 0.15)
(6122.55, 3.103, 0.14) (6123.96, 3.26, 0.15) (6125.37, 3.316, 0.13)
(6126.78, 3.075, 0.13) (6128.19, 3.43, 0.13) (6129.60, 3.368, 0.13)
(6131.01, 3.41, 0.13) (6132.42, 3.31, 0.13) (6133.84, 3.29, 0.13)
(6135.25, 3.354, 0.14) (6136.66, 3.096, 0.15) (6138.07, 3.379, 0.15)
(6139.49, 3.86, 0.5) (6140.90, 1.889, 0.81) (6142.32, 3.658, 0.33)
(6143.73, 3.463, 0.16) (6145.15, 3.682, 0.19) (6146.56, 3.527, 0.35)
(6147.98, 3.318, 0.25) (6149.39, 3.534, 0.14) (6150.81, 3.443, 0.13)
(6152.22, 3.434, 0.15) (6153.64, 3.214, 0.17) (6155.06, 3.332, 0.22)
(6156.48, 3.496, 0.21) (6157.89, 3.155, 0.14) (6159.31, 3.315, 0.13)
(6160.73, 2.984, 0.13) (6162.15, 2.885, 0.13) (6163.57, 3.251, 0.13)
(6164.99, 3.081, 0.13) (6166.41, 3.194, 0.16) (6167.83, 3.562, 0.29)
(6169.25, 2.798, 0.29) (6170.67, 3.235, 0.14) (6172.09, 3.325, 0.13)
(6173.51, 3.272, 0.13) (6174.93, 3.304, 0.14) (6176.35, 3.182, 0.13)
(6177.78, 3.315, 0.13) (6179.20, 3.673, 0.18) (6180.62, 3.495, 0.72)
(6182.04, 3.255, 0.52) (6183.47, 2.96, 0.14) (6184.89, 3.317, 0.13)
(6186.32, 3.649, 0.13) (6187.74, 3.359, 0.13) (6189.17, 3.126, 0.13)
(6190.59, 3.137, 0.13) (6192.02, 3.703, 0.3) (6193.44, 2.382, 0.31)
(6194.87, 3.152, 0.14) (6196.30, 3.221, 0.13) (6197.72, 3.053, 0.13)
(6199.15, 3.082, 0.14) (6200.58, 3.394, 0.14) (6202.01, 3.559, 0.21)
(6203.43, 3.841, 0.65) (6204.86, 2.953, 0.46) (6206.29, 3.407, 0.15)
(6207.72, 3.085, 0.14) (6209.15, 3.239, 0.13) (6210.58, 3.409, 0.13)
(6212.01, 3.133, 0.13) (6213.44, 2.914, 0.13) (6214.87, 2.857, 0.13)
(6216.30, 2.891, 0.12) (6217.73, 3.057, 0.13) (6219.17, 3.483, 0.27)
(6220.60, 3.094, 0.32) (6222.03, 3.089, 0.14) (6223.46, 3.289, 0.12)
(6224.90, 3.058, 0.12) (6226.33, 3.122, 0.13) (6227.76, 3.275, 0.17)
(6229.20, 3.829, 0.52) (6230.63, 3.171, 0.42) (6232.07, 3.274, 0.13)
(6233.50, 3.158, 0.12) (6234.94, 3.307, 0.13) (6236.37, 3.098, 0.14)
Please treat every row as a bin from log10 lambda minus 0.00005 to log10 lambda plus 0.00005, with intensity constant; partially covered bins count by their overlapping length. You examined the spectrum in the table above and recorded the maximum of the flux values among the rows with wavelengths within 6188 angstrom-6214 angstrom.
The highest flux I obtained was 3.841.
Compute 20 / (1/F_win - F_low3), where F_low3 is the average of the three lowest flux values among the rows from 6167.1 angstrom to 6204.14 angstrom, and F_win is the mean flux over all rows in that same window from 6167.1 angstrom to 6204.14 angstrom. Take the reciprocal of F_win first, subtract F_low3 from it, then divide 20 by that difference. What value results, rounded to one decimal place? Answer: -8.3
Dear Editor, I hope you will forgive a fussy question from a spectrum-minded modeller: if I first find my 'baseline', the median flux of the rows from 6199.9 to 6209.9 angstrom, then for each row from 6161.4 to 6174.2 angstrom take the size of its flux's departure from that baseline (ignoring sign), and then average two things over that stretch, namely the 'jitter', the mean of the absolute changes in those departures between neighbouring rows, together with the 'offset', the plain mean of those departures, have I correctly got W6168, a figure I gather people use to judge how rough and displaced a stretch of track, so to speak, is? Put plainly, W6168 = 0.23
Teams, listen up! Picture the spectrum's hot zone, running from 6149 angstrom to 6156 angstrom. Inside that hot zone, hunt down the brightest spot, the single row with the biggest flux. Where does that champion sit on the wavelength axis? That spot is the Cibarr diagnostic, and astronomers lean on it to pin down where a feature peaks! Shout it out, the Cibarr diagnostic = 6149.39 angstrom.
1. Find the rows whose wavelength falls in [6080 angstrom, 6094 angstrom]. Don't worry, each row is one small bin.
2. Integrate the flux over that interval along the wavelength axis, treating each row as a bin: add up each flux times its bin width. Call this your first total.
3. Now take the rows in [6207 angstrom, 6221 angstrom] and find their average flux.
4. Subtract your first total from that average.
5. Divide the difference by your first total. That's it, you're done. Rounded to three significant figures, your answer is -0.934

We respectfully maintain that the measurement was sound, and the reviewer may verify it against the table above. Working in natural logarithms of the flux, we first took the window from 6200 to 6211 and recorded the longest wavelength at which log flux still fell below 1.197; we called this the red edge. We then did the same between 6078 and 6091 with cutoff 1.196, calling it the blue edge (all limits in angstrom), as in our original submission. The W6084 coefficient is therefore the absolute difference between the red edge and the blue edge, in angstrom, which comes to 118.9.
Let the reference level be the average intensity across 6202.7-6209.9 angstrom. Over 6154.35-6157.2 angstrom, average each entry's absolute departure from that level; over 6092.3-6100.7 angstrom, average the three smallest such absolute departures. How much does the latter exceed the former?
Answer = 0.19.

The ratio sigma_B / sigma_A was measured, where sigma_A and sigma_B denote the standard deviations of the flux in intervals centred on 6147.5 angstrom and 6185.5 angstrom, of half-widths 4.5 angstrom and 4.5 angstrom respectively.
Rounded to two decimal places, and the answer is 1.93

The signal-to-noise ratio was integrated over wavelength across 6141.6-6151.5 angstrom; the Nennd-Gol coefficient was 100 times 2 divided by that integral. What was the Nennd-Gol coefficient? 1.11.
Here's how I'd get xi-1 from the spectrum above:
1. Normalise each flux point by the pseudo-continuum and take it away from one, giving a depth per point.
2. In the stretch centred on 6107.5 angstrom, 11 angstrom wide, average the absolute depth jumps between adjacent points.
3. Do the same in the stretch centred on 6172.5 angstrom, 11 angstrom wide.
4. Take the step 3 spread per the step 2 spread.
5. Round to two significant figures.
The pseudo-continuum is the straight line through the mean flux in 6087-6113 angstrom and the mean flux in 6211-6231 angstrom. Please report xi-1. 1.5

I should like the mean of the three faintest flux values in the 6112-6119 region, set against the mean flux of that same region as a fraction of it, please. 0.97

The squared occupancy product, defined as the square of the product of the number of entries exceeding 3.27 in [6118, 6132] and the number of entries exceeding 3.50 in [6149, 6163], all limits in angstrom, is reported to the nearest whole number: 36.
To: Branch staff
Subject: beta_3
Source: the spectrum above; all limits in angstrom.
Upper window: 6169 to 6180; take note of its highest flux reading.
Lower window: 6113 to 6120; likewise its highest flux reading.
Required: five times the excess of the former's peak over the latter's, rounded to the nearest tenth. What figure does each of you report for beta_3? 0.0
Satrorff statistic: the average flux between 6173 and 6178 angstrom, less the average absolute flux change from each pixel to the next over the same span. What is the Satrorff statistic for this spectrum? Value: 3.17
